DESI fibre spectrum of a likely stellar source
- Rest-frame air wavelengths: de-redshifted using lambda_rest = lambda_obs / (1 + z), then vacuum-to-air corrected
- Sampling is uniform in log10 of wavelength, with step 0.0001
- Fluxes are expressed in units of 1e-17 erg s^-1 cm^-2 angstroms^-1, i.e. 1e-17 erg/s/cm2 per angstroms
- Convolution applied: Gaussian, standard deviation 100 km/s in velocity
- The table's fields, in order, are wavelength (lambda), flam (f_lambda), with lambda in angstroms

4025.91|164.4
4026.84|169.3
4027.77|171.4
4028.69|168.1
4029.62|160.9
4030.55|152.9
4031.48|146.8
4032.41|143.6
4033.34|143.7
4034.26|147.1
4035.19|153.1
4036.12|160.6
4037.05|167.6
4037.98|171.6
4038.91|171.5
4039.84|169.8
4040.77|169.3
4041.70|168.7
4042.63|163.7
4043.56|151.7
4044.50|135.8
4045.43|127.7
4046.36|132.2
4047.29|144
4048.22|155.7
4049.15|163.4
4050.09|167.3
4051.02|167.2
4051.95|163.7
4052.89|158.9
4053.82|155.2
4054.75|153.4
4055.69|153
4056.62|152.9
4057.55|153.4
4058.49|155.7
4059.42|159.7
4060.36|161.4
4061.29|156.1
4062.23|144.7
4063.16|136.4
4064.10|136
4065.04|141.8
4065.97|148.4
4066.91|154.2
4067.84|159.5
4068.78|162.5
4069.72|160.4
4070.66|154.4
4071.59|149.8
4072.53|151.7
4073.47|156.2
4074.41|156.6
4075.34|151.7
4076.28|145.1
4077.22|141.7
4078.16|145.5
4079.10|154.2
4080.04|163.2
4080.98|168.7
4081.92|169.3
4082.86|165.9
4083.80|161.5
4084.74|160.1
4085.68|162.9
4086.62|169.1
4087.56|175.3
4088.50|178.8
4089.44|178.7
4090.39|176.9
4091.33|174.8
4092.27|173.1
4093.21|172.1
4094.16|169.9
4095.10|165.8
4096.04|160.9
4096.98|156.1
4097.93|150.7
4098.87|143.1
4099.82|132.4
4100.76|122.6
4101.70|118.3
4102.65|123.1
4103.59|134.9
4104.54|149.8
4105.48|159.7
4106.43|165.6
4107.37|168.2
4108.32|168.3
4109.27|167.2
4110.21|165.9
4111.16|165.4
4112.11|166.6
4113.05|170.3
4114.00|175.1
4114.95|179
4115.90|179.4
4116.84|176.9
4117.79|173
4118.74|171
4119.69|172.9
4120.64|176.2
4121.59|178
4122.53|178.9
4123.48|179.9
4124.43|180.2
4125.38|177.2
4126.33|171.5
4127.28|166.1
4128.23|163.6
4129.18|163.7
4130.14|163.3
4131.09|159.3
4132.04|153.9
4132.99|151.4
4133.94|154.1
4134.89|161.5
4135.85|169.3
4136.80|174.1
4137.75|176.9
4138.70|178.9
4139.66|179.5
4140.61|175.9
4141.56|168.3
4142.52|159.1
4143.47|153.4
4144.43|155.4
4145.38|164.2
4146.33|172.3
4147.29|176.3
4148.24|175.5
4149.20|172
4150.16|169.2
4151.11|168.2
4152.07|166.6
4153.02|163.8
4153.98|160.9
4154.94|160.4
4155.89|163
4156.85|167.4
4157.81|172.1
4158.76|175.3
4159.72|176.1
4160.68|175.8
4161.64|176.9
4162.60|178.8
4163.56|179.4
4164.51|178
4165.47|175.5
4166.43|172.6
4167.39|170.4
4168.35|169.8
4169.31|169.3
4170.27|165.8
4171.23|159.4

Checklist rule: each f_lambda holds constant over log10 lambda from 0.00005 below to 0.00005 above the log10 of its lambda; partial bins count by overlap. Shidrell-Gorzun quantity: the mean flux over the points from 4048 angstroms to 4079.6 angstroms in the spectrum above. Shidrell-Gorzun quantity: 154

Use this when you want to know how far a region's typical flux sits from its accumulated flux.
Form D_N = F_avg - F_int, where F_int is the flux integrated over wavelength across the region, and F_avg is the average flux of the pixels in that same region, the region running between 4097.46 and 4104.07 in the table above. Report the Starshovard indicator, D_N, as -741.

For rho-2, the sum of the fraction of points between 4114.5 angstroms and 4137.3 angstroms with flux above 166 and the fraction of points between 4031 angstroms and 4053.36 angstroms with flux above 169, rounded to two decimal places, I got 0.83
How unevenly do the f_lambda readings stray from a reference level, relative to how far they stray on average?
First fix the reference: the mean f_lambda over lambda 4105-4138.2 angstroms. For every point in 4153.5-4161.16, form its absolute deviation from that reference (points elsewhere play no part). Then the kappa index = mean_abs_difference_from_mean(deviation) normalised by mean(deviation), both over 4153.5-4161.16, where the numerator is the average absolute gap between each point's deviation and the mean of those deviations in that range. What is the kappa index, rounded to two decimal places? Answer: 0.30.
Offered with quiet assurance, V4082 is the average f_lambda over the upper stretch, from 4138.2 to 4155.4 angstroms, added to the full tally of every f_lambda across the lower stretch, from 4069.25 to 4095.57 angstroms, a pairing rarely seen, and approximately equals 4721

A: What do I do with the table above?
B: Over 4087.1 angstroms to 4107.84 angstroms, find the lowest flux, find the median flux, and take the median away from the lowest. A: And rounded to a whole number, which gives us -45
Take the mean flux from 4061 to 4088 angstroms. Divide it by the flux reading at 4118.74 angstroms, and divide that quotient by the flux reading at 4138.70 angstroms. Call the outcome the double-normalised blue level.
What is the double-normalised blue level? 0.0051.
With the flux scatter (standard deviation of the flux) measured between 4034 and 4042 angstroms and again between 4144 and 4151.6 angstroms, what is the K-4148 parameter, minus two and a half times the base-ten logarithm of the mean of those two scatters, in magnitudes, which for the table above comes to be -2.2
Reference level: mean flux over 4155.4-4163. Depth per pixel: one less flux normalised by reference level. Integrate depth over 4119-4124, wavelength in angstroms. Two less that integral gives 2.11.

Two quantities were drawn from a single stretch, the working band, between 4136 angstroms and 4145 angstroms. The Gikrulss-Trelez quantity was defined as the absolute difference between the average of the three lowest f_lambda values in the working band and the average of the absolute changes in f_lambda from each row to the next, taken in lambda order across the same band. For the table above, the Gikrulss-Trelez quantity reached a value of 152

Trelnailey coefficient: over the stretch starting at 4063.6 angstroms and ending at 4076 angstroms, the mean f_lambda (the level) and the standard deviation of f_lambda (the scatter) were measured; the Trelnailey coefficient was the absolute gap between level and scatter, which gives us 145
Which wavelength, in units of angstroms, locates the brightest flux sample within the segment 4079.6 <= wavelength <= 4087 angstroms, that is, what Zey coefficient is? 4081.92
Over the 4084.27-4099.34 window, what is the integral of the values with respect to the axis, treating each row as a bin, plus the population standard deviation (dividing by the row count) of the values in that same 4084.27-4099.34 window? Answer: 2524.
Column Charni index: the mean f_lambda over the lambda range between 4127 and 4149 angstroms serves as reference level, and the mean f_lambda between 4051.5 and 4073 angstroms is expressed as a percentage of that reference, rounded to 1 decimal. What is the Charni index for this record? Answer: 92.3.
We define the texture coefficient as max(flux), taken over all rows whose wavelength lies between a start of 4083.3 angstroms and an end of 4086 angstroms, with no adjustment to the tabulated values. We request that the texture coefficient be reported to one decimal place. 162.9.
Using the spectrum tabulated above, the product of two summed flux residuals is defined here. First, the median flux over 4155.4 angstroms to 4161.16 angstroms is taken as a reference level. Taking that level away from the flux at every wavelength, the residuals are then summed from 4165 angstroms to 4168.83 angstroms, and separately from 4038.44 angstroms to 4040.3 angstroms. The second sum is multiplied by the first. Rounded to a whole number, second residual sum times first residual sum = 40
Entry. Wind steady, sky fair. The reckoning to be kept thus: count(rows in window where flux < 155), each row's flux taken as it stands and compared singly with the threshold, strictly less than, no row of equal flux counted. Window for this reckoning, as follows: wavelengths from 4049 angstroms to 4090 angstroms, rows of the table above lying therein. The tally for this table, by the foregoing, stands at 18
